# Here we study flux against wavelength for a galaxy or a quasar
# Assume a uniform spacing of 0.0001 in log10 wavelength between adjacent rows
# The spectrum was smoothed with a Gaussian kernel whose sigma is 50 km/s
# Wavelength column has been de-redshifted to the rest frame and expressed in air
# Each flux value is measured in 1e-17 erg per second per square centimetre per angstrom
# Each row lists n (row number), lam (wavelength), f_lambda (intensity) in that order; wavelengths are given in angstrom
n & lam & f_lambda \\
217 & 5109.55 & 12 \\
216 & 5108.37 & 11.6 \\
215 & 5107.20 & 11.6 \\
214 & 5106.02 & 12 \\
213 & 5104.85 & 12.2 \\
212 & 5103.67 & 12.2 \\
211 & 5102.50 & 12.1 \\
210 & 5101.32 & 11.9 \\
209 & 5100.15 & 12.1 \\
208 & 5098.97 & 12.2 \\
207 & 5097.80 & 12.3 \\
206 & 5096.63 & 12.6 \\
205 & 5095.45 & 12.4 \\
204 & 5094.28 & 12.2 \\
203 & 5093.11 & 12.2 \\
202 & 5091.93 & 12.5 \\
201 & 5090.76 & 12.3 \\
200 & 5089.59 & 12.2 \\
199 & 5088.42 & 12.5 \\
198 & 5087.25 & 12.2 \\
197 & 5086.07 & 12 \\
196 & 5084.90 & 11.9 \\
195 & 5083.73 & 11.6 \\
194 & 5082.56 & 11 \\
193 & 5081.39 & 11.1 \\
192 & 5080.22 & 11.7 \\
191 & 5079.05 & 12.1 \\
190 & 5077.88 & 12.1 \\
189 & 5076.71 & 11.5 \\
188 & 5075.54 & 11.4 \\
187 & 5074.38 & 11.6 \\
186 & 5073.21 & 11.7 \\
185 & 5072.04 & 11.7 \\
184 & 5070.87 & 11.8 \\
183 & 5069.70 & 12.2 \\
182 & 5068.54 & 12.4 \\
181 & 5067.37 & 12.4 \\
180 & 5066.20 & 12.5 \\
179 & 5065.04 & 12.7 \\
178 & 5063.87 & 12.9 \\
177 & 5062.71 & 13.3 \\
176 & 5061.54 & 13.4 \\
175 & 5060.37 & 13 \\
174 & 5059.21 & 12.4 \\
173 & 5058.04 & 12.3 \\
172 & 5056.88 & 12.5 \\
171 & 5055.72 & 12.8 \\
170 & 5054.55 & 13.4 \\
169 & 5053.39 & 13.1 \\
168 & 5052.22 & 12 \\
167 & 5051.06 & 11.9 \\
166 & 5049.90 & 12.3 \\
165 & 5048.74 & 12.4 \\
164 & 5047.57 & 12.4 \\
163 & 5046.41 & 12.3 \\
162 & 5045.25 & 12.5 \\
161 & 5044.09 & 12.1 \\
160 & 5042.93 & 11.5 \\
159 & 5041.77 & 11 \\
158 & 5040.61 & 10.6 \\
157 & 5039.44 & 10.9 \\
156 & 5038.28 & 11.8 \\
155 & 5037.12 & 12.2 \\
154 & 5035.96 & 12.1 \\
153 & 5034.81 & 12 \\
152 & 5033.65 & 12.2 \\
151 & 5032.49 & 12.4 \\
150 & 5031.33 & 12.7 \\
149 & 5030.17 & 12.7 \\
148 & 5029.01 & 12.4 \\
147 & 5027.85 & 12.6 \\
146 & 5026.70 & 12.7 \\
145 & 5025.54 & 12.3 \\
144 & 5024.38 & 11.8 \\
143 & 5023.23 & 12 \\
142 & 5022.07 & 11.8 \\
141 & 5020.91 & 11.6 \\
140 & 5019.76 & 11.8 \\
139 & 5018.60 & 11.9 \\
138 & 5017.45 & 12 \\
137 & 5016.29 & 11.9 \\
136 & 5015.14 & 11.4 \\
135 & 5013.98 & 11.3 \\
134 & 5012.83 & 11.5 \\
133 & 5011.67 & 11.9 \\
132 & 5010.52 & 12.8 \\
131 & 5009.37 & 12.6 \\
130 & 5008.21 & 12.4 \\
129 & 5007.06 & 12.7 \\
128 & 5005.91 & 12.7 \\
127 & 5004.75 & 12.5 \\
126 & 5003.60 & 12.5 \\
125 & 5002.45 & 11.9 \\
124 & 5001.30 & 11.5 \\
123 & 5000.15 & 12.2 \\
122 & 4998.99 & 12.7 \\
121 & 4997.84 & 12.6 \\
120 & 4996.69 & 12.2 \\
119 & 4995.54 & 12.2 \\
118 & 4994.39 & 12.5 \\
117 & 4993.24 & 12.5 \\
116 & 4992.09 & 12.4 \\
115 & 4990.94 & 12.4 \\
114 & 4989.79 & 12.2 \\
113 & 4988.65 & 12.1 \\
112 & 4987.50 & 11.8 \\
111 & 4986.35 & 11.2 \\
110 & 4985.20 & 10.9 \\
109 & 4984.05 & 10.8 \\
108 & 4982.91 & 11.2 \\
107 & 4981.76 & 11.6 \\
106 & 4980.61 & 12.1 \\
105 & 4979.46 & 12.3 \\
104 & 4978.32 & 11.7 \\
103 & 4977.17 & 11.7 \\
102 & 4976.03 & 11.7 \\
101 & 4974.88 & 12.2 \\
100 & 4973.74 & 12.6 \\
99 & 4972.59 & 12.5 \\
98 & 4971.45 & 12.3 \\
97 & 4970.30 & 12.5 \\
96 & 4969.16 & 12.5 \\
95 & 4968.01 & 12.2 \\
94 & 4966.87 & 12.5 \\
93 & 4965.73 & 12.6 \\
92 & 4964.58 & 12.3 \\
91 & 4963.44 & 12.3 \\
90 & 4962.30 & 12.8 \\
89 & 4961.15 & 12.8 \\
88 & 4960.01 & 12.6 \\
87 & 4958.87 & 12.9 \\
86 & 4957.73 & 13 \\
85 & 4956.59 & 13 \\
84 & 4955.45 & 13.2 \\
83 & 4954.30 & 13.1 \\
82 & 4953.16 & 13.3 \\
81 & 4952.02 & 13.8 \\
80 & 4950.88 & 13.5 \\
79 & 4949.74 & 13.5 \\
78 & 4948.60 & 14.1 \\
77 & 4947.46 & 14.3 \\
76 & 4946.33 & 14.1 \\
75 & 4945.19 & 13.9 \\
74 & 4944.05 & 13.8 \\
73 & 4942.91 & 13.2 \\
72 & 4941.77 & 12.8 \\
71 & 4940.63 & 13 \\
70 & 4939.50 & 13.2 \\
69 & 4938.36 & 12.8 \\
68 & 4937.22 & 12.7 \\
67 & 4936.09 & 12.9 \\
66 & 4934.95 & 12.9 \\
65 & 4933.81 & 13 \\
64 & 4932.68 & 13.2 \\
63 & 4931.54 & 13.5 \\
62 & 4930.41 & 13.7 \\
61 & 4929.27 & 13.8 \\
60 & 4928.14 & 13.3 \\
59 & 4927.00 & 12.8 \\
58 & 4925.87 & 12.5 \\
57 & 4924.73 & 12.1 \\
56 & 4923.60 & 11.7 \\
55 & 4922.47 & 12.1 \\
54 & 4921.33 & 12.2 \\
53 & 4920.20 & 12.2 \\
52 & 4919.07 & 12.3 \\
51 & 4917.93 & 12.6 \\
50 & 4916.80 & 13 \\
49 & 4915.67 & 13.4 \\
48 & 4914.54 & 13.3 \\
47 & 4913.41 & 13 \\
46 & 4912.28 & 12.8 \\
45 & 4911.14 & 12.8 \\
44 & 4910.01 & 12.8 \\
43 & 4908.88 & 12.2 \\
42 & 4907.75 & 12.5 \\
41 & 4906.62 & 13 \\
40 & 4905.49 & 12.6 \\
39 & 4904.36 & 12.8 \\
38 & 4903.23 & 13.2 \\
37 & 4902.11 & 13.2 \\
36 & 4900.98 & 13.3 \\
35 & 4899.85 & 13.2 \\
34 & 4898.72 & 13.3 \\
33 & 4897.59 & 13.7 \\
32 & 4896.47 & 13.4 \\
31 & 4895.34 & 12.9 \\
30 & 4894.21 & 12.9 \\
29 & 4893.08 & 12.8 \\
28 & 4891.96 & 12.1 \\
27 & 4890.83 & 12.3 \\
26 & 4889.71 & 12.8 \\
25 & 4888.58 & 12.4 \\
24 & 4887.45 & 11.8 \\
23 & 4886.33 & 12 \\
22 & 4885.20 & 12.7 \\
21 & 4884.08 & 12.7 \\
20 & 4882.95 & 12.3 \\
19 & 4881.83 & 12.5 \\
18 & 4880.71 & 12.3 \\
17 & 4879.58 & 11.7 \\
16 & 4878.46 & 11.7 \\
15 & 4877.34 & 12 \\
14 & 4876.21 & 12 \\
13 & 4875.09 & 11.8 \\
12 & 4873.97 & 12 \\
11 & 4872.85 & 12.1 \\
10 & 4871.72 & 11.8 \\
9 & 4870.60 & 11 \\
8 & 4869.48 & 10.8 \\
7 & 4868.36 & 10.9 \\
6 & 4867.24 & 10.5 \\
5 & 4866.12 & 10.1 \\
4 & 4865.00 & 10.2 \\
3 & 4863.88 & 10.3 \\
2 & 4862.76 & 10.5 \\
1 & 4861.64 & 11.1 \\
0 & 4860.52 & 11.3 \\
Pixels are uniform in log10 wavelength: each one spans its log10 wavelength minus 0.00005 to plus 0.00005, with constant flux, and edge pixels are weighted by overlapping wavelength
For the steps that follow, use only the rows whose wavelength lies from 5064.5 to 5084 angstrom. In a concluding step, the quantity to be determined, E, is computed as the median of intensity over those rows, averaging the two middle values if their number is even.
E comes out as 11.7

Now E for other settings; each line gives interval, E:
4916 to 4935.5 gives 12.8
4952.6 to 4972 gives 12.6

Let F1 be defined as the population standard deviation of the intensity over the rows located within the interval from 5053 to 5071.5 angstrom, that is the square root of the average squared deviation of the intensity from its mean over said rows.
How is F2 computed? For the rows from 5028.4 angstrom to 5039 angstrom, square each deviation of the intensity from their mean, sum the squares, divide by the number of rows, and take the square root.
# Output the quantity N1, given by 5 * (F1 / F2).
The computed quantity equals 7.8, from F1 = 0.45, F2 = 0.29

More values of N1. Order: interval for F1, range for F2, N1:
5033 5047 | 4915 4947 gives 5.0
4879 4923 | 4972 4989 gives 4.4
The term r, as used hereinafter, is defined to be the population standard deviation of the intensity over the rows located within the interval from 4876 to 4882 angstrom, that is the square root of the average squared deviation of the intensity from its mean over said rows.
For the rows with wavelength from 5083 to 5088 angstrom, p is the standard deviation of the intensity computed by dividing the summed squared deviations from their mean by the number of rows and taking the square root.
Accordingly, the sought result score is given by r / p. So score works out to 1.35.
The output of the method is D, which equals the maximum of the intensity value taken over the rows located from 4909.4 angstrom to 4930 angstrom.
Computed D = 13.8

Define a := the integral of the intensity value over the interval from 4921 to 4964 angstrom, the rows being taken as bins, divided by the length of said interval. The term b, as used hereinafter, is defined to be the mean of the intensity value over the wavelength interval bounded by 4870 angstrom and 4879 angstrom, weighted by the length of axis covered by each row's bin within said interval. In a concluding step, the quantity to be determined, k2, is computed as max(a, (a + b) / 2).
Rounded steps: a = 13.1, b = 11.8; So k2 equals 13.1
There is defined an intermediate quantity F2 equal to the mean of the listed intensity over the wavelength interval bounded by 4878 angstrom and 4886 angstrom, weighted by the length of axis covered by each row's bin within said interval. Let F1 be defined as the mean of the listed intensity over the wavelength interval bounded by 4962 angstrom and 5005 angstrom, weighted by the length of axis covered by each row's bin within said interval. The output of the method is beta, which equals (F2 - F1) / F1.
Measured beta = 0.013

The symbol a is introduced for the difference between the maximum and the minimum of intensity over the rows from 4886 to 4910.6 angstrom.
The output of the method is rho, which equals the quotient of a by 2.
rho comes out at 0.95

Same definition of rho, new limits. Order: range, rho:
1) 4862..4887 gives 1.30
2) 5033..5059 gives 1.40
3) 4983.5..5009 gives 0.95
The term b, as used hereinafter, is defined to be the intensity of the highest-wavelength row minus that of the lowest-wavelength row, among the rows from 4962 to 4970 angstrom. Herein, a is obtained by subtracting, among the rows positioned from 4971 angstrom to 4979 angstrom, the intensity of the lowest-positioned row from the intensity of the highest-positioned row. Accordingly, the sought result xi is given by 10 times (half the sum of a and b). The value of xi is -4.5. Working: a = -0.6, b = -0.3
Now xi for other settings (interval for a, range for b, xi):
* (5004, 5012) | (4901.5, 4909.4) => -8.0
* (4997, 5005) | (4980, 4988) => -2.0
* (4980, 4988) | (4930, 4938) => -6.5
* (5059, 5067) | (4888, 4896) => 3.0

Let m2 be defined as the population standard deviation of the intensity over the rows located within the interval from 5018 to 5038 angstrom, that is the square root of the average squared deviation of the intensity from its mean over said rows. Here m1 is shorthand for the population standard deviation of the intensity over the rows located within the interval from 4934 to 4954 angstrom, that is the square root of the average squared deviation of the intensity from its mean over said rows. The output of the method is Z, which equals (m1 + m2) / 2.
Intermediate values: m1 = 0.51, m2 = 0.34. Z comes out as 0.425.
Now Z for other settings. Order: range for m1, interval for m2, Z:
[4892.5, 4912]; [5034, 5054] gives 0.486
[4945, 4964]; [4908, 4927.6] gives 0.507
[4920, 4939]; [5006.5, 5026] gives 0.507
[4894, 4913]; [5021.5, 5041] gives 0.464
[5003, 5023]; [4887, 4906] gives 0.484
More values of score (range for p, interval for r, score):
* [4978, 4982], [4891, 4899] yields 1.68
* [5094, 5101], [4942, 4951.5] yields 2.14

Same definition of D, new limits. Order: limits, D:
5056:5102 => 13.4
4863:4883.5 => 12.5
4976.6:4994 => 12.5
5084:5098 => 12.6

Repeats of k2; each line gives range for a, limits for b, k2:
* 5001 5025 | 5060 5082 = 12.1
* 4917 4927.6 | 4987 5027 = 12.3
